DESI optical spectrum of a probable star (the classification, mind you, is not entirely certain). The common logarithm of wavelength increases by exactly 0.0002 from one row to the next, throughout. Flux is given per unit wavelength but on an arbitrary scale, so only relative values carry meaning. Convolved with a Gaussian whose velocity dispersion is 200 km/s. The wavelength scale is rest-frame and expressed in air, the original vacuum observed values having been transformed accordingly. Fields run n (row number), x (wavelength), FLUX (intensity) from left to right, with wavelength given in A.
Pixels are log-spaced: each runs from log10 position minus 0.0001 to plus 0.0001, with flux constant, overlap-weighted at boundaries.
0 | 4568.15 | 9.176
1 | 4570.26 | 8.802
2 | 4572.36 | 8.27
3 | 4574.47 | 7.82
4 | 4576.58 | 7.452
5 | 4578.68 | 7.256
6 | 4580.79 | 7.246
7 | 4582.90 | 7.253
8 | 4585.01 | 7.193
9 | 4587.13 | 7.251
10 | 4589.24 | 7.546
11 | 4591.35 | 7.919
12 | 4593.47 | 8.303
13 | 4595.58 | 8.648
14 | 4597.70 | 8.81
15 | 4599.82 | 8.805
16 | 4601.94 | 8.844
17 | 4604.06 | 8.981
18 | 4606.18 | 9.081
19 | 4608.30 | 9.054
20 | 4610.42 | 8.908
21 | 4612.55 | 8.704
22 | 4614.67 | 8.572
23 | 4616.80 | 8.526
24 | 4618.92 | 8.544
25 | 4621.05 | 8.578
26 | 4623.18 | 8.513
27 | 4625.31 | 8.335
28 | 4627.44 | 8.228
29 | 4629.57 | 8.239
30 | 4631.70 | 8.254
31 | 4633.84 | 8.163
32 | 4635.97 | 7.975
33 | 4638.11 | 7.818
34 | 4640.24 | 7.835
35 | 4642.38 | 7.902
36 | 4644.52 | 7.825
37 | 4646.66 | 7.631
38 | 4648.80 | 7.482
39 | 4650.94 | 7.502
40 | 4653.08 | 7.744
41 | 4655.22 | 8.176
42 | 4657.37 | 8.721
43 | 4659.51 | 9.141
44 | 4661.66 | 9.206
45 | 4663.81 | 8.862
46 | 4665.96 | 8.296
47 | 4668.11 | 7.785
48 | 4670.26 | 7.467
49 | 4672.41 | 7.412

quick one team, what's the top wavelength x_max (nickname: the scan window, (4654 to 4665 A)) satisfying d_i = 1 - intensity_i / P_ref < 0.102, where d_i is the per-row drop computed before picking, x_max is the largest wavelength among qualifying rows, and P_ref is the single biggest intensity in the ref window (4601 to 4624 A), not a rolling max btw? 4663.81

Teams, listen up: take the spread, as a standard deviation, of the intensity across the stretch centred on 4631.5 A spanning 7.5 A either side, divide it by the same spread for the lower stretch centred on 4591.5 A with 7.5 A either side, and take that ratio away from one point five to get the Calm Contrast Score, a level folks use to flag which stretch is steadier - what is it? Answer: 1.2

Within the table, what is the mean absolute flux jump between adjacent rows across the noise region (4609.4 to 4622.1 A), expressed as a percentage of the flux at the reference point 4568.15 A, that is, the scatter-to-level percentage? 0.95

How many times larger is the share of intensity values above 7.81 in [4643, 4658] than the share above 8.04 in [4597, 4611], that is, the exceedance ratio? 0.4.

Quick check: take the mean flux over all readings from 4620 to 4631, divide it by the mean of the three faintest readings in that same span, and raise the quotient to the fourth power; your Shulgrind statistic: 1.05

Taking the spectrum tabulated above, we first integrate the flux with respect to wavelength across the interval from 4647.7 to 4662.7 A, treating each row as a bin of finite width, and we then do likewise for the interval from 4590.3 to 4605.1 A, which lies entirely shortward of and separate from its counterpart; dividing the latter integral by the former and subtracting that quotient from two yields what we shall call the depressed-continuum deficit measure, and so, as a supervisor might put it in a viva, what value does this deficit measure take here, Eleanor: 0.97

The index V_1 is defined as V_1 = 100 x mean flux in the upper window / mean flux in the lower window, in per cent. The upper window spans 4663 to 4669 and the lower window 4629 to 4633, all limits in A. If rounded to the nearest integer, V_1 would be 101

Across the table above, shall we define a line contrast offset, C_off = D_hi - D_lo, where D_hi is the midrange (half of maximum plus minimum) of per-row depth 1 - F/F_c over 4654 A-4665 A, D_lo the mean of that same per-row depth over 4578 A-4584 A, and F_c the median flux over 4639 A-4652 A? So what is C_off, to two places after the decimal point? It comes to -0.19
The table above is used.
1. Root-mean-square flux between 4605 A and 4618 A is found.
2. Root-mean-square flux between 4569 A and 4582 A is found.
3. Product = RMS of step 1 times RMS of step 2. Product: 69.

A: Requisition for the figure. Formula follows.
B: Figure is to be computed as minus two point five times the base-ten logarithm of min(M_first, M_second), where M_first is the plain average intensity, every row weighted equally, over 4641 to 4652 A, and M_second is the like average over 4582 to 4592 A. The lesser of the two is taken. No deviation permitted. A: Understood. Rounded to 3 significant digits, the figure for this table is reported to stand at -2.18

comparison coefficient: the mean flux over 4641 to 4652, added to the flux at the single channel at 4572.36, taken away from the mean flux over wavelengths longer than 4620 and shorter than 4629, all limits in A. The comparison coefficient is -7.5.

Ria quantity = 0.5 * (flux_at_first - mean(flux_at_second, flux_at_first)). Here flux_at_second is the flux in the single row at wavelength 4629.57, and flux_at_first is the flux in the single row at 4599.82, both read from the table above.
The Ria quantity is 0.14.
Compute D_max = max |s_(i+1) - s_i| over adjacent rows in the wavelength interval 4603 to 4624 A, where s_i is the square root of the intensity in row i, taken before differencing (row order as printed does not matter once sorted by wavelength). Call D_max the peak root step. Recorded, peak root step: 0.03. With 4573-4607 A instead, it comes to 0.07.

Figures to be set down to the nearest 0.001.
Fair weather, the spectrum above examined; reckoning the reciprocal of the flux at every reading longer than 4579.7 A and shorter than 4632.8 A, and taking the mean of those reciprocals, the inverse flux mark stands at 0.121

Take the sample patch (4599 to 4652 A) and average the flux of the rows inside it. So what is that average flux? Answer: 8.3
